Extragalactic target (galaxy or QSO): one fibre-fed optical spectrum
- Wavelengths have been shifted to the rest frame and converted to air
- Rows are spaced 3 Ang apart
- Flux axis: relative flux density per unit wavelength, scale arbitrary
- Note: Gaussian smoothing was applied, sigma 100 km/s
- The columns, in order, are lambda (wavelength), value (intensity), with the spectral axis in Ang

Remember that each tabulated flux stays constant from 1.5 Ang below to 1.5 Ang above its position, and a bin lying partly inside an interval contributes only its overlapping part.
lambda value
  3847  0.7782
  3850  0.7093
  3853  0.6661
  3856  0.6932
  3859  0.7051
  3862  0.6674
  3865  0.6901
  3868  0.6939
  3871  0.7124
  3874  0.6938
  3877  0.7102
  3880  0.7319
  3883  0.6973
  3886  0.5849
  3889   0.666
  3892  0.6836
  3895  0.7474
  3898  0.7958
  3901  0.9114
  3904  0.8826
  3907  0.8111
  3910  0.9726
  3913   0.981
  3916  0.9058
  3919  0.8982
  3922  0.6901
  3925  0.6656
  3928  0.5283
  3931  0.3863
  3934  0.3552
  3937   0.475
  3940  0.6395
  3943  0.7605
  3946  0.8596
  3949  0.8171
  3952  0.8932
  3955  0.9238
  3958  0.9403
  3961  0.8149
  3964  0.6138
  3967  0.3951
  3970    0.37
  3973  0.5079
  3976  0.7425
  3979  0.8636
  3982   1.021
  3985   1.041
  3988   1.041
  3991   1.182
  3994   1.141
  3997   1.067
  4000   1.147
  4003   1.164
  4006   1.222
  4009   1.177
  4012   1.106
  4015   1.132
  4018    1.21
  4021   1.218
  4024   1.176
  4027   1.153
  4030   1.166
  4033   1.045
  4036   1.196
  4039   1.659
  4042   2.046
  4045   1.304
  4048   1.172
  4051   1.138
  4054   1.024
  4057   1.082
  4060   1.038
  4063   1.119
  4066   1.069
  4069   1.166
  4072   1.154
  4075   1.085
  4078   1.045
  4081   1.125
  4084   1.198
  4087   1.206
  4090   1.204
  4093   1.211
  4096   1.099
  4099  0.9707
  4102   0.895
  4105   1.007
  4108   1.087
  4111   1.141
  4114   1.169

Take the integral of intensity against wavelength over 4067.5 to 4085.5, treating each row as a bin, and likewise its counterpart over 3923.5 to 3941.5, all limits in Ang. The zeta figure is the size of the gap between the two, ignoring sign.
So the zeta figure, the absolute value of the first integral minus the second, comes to 11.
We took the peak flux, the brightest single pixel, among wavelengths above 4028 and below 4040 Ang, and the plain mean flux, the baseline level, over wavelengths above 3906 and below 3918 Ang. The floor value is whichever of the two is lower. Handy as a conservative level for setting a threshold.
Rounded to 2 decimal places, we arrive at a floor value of 0.92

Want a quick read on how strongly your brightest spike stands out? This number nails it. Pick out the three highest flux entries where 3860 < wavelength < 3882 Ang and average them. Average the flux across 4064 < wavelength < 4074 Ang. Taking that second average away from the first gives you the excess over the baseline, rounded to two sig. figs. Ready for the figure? -0.41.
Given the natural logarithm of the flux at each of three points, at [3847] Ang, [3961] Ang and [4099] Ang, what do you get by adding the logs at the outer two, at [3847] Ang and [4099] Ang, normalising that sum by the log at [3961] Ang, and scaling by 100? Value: 137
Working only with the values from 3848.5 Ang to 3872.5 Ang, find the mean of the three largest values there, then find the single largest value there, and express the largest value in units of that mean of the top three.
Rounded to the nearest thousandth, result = 1.005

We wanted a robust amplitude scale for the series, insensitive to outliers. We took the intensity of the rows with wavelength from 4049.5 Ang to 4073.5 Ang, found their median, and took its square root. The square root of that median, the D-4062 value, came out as 1.05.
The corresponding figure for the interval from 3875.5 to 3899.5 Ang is 0.84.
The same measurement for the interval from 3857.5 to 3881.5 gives 0.84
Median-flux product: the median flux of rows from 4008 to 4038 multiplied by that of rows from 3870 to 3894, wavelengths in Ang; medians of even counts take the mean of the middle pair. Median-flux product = 0.81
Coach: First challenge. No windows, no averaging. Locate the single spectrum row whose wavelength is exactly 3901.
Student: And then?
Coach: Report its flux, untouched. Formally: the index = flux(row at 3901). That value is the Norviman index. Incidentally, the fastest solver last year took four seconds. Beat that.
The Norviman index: 0.9114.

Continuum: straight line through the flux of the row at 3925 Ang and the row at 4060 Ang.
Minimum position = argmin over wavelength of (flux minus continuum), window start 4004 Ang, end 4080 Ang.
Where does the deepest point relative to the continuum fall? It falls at 4078 Ang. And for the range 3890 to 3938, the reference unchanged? 3934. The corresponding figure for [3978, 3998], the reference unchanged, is 3979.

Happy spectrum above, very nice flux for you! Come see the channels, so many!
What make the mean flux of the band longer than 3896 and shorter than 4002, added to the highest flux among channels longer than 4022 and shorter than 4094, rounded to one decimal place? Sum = 2.8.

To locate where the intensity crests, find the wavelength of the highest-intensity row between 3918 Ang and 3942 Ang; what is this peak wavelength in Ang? 3919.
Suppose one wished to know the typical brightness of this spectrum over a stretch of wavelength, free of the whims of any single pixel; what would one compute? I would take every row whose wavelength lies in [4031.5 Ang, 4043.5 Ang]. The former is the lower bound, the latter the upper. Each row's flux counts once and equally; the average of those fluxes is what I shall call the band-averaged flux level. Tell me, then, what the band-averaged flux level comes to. 1.49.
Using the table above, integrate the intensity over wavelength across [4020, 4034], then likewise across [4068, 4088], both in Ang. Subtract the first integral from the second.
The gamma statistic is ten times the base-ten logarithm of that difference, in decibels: 8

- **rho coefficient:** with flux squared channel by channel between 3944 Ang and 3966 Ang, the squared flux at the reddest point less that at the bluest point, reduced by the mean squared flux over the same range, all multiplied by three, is -3.2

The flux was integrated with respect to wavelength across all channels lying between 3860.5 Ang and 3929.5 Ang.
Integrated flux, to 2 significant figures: 52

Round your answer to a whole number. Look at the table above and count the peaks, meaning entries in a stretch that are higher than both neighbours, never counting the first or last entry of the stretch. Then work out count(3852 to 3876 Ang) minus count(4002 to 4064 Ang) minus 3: -6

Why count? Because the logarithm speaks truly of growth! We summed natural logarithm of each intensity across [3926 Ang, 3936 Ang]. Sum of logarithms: -2.6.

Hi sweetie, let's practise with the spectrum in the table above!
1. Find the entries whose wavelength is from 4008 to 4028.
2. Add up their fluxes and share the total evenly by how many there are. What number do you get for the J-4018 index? 1.2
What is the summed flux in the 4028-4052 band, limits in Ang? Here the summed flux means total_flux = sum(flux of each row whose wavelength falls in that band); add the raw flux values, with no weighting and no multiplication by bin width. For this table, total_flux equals 11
